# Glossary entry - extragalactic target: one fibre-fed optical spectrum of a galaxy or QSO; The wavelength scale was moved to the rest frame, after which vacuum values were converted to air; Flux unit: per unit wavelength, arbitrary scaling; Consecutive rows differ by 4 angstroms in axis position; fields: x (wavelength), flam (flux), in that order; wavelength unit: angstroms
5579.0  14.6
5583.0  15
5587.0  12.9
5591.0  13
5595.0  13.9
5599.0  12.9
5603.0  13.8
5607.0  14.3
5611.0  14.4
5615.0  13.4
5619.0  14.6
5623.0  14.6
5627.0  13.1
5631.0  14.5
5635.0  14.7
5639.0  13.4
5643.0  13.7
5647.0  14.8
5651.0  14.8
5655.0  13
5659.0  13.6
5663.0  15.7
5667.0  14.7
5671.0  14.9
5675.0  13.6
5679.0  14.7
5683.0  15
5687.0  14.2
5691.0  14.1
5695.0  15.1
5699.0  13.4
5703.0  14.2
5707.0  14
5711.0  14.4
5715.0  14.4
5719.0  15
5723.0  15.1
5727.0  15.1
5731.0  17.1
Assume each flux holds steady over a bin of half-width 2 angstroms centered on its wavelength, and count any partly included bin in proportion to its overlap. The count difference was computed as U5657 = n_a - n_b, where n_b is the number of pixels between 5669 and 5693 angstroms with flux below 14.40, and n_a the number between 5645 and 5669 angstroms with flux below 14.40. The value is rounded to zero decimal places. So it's -1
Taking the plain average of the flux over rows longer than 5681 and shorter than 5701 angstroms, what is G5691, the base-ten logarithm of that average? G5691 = 1.16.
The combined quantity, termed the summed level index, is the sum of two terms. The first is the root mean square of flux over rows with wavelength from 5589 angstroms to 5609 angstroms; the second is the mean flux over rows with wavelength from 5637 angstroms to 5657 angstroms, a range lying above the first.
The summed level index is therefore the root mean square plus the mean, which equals 27.5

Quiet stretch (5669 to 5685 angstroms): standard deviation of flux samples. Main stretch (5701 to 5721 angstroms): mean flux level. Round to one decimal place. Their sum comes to 15.0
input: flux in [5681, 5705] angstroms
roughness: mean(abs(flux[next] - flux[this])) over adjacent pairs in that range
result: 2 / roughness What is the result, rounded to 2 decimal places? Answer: 2.27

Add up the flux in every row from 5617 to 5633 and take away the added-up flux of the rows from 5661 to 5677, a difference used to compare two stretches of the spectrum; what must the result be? -2.1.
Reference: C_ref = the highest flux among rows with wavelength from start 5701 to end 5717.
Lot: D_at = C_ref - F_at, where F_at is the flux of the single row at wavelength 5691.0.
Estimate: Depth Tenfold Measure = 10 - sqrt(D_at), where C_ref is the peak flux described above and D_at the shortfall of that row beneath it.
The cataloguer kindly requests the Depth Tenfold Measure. 9.45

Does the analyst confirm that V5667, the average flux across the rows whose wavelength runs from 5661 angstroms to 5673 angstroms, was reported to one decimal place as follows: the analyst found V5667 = 15.1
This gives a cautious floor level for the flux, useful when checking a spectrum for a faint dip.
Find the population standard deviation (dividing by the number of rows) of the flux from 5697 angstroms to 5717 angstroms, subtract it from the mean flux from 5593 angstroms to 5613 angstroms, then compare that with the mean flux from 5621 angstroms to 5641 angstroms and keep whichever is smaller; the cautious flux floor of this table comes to 13.5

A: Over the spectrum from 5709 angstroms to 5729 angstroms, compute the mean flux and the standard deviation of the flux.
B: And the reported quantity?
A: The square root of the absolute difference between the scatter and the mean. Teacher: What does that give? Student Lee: 3.80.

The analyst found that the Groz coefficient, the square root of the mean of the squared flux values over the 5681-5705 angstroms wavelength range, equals 14.3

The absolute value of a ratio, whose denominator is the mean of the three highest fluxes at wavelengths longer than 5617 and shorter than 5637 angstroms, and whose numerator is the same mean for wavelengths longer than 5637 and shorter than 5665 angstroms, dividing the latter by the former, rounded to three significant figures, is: 1.03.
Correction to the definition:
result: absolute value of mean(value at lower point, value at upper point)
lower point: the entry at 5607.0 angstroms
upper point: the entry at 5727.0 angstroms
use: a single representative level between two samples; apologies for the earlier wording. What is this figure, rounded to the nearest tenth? 14.7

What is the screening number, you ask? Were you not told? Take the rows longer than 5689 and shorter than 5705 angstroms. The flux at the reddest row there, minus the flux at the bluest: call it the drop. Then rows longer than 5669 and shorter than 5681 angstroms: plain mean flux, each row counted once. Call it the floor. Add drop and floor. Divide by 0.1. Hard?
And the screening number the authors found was 145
